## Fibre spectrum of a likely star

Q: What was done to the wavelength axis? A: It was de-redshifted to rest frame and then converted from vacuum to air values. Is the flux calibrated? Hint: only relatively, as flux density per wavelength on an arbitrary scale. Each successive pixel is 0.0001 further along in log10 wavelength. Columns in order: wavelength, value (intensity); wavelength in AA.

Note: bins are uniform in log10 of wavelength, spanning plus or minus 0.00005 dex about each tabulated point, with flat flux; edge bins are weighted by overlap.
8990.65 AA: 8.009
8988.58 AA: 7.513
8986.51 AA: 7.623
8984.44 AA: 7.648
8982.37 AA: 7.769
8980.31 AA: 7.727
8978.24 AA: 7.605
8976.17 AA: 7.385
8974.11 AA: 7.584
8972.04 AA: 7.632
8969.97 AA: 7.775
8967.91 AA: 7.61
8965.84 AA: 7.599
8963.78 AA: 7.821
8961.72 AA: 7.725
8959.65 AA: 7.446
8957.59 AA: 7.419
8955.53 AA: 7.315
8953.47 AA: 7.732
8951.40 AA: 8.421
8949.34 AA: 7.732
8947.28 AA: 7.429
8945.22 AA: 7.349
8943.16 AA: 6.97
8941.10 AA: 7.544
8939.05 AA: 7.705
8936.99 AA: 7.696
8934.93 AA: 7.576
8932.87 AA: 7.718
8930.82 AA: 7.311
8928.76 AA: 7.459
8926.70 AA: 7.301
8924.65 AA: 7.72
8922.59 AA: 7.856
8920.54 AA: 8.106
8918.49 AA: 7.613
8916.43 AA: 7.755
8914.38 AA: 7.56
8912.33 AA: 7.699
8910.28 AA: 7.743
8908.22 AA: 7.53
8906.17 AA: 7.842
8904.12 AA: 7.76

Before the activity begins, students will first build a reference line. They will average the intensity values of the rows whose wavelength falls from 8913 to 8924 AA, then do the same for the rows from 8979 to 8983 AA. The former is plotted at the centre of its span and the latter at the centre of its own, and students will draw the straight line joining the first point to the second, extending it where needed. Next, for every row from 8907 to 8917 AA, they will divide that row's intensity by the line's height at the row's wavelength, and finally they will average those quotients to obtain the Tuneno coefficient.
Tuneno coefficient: 0.984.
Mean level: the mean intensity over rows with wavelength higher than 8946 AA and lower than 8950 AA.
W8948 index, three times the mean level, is 22.7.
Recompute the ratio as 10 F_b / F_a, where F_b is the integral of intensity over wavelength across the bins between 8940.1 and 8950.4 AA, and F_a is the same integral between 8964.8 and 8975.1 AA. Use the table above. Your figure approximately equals 9.7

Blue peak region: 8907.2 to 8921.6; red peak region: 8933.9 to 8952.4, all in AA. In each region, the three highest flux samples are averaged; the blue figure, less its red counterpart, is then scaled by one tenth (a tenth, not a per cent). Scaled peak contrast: -0.008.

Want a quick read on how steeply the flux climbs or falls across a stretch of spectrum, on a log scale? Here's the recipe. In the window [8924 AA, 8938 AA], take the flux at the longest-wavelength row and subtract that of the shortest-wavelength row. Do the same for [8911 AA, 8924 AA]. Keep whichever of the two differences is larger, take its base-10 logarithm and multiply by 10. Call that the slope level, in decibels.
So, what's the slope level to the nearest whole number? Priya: -8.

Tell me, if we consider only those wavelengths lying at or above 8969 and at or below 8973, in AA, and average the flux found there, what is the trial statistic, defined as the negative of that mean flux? -7.70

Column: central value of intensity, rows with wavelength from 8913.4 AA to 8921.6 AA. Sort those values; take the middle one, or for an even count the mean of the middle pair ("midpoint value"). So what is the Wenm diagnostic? 7.68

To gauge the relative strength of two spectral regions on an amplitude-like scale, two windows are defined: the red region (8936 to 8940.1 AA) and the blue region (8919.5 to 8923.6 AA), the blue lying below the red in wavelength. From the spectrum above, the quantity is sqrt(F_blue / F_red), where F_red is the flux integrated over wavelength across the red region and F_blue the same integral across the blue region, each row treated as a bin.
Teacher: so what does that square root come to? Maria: 1.02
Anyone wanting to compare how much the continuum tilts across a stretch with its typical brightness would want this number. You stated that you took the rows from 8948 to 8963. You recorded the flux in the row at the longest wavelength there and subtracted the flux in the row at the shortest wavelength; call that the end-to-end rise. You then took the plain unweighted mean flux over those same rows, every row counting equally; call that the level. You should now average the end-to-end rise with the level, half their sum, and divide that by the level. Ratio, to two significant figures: 0.50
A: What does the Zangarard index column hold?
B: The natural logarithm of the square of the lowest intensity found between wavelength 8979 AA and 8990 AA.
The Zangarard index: 4.03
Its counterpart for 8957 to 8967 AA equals 4.01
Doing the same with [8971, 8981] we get 4.00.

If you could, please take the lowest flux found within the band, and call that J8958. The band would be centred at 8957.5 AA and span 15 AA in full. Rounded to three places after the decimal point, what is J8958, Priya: 7.315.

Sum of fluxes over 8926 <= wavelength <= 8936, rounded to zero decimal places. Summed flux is 37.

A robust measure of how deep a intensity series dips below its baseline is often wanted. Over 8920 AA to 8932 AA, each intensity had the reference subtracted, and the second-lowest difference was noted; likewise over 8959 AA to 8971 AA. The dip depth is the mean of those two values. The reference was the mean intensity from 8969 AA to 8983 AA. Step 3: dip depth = -0.18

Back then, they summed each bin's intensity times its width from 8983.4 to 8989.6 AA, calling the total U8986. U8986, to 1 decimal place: 47.1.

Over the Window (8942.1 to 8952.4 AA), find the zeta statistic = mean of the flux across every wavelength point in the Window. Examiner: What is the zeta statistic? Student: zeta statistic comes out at 7.58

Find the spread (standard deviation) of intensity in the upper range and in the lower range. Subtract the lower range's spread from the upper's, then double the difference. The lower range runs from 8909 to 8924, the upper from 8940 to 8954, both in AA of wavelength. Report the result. 0.5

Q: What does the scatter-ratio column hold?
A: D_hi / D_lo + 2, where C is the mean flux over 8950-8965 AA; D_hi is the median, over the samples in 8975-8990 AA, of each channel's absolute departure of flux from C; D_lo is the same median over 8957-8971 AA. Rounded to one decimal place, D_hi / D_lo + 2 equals 2.8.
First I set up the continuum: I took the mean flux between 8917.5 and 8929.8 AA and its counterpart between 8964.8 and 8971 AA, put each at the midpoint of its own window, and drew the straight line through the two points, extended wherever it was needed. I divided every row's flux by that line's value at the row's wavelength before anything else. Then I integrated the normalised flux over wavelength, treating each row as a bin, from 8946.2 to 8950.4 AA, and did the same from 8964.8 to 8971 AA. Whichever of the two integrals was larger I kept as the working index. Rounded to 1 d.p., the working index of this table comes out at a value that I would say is 6.2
